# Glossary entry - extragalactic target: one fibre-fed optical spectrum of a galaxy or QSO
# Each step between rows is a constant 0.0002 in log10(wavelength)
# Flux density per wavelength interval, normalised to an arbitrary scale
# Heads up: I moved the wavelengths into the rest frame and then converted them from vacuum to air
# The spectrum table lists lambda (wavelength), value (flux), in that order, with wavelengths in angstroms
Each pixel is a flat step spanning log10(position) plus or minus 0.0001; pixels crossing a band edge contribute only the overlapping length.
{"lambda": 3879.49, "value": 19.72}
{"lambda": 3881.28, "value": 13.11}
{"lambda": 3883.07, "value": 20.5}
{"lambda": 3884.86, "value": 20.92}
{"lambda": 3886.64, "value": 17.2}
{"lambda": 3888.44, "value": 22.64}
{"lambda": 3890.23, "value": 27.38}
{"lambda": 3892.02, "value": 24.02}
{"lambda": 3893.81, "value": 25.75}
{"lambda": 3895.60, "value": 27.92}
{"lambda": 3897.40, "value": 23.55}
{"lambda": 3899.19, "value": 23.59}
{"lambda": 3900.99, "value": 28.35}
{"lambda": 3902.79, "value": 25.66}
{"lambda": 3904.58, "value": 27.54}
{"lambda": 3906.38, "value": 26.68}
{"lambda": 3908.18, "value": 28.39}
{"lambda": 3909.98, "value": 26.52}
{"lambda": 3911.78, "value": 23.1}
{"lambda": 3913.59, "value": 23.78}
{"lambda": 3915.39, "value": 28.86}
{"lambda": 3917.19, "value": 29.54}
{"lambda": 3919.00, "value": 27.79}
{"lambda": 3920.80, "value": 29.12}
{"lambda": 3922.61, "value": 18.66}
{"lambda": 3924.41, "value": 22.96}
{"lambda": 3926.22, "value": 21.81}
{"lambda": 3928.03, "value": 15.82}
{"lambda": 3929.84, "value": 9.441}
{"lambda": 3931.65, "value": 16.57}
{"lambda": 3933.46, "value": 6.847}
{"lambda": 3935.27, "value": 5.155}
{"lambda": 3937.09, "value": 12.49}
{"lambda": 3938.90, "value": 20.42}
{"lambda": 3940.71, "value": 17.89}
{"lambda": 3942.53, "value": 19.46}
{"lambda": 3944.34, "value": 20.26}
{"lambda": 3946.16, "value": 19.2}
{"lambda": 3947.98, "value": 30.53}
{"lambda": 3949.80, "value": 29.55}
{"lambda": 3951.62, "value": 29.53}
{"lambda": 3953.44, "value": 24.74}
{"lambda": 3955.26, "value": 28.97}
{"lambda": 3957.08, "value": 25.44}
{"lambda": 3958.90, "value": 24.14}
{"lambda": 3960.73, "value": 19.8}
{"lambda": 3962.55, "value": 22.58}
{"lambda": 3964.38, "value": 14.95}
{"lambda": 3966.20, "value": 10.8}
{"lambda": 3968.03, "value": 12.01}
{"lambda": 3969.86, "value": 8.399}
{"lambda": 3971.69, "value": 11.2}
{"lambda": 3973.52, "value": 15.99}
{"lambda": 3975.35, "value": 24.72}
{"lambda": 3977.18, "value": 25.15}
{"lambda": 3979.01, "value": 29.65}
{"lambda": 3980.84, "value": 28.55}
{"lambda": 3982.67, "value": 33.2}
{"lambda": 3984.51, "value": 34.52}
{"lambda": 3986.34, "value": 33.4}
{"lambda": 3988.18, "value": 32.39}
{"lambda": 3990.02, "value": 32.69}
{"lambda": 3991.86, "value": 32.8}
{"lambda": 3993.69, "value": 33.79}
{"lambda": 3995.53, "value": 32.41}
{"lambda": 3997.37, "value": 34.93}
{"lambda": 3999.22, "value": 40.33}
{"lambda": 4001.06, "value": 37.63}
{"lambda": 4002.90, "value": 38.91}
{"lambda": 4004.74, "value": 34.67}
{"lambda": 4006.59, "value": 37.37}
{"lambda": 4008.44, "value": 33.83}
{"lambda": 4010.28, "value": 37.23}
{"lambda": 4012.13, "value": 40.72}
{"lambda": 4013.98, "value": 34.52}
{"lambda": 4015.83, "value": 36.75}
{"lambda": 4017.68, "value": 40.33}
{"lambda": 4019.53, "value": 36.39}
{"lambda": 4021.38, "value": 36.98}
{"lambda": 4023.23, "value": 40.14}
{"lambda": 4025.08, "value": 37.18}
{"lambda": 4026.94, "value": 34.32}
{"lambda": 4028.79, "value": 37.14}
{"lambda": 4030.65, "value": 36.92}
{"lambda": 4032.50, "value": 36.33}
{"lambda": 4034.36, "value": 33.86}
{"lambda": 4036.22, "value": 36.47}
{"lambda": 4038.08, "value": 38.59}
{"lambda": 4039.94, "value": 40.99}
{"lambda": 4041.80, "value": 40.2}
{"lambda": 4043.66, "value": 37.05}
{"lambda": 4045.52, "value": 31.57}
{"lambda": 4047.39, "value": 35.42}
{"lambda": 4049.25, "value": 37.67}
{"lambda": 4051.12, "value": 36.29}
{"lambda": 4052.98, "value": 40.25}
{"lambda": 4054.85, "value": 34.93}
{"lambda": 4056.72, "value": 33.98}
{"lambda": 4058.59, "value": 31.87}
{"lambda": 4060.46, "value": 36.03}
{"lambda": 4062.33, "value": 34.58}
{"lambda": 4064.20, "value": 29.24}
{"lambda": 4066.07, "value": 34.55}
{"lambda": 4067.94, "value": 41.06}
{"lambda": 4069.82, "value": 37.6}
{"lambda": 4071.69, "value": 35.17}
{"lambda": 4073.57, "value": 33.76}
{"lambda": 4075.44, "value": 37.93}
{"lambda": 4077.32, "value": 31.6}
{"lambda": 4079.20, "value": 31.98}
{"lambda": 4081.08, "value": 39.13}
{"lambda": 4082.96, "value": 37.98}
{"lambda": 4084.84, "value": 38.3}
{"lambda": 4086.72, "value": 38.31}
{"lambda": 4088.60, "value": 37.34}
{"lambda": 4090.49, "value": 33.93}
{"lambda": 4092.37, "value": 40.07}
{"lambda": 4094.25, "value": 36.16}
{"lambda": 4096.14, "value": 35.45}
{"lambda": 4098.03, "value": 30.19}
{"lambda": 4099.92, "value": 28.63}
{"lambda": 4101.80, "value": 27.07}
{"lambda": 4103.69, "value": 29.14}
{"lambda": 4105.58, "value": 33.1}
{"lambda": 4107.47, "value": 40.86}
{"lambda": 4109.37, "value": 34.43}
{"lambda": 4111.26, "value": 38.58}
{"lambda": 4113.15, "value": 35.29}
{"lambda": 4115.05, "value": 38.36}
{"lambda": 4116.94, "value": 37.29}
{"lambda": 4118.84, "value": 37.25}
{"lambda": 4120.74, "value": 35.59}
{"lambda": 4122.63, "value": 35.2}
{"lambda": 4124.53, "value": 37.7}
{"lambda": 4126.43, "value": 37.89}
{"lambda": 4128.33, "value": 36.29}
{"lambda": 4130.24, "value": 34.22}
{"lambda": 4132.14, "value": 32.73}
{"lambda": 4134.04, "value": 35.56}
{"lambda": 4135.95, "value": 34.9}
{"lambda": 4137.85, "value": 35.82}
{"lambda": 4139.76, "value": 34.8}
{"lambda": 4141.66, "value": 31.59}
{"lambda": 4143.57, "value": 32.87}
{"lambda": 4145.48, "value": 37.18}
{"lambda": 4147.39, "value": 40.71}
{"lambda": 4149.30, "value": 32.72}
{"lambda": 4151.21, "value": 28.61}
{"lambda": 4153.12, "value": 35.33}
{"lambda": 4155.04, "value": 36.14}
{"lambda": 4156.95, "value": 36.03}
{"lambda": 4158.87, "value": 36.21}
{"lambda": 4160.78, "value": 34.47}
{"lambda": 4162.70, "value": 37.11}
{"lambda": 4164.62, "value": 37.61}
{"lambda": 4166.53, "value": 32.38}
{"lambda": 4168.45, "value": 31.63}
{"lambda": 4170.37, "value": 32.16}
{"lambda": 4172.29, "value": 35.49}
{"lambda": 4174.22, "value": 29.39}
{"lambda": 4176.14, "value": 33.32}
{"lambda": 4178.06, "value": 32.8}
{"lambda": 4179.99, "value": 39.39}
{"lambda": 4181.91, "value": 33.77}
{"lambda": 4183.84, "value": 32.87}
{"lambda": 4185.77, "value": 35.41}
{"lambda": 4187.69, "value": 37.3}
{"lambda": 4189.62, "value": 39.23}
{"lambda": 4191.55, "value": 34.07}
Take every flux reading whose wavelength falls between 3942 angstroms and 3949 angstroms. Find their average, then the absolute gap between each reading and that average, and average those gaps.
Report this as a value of 4.08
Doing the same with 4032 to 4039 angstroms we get 1.23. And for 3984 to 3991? 0.71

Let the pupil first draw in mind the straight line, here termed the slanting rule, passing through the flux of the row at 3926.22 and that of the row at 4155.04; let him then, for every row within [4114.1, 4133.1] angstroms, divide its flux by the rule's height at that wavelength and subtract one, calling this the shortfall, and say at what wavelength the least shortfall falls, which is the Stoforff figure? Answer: 4132.14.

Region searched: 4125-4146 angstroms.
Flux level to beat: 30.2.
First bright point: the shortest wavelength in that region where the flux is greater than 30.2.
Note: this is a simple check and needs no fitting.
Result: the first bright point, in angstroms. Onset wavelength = 4126.43 angstroms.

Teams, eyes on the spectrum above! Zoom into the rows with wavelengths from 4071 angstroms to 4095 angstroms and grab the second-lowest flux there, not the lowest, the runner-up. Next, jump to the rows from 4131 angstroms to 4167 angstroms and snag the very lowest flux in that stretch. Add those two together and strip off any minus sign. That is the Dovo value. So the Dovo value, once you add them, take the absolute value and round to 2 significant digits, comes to 61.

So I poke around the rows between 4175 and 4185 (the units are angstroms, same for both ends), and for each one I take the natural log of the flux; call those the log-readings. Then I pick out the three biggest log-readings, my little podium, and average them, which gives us 3.6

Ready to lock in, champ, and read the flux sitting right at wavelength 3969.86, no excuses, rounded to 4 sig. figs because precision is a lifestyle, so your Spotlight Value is 8.399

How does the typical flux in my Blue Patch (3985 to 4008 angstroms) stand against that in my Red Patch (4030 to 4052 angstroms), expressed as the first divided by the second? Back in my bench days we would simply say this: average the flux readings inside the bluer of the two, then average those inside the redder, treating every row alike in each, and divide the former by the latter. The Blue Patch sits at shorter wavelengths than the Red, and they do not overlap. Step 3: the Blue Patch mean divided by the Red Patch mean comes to 1.0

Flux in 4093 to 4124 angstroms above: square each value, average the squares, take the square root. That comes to 34.7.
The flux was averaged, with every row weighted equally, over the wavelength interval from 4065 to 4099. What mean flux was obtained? 36.1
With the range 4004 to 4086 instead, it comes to 36.3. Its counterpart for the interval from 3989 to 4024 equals 36.4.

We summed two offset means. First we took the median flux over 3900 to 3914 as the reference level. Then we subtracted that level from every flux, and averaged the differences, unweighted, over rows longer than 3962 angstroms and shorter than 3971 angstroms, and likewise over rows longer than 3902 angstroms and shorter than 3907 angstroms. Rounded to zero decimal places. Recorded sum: -13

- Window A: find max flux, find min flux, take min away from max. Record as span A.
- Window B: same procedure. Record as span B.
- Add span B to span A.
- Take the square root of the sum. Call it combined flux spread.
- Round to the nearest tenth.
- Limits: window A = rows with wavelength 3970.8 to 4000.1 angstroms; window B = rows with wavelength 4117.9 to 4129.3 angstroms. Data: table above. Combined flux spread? 5.6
